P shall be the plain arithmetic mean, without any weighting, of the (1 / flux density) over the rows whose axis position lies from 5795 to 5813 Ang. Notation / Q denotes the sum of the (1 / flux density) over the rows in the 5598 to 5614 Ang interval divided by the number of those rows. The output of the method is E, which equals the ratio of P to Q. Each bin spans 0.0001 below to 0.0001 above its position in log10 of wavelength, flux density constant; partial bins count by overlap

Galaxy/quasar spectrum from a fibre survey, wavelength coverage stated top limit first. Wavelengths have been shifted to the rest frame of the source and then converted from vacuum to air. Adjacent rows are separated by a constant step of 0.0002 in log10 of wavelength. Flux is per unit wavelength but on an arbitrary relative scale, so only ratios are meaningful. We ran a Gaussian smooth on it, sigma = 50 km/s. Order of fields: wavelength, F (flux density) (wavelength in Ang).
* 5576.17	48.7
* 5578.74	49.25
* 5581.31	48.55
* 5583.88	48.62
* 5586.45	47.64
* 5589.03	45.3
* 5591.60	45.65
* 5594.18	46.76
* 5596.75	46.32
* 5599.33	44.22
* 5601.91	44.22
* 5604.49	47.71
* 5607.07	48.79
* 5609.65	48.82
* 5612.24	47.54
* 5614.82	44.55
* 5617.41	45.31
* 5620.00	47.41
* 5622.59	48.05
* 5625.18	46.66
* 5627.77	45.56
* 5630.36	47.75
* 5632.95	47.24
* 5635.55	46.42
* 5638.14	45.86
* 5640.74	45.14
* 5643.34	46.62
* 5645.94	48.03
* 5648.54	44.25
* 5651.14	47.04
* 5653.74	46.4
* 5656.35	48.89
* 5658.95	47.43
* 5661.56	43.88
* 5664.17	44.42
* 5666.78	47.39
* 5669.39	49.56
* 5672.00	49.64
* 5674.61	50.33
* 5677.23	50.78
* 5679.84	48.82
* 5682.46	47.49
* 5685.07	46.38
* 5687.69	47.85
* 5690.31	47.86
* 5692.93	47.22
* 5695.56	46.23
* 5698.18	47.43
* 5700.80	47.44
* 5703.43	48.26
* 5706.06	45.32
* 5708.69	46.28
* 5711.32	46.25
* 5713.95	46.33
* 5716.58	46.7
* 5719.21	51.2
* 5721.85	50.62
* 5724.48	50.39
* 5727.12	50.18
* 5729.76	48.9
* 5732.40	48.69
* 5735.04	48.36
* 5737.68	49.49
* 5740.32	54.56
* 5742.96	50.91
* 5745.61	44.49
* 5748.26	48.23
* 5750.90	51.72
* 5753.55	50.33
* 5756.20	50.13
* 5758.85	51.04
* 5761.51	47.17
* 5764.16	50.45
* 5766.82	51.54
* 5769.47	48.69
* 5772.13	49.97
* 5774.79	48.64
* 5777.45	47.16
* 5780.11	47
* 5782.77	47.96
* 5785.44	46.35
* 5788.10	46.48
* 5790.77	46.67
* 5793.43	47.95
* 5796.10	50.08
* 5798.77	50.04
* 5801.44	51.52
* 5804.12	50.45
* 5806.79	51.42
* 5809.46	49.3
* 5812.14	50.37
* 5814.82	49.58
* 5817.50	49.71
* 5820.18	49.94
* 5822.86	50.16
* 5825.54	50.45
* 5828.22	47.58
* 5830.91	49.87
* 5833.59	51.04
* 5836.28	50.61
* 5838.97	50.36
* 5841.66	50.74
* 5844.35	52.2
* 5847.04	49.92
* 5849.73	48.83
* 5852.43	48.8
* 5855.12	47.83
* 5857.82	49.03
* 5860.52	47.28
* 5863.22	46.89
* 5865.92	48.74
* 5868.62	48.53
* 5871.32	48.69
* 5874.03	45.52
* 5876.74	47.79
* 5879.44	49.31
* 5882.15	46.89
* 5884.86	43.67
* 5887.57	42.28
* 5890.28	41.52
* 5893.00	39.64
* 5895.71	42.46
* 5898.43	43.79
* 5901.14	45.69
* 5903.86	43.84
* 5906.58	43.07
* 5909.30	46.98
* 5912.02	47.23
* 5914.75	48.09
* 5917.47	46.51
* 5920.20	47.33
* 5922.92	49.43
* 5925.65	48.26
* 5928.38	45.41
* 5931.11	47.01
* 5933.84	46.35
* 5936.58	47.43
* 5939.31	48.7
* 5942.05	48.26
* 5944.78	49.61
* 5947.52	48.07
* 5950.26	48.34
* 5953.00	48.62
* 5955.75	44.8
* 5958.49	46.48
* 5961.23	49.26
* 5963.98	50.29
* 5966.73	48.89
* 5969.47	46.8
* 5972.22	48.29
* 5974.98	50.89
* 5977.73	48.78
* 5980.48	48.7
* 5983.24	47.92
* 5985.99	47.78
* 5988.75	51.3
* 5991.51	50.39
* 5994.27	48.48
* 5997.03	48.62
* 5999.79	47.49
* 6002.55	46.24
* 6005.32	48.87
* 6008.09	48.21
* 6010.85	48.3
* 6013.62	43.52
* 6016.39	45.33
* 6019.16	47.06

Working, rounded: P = 0.0198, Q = 0.0214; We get 0.93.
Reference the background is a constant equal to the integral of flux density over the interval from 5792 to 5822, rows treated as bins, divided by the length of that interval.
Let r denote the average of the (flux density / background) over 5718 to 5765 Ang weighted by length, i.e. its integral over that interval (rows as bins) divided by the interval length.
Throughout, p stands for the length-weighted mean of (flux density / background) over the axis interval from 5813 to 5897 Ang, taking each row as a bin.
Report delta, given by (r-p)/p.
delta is 0.04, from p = 0.96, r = 1.00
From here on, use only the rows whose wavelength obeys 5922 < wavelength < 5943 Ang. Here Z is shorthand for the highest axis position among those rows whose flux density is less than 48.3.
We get 5942.05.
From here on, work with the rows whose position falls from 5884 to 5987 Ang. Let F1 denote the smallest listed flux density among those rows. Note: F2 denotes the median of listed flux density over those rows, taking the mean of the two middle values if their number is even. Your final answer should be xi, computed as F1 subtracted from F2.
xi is 7.7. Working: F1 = 39.64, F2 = 47.4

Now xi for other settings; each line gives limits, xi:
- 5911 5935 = 1.8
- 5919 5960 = 3.3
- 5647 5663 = 2.8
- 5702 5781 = 4.3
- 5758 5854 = 3.6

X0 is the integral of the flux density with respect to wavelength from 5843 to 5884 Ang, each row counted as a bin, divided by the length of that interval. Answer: 48.4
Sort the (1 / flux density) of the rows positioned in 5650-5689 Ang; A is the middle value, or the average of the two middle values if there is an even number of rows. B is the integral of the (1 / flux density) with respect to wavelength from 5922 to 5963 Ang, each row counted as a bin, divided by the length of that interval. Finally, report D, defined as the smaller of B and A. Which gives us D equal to 0.0210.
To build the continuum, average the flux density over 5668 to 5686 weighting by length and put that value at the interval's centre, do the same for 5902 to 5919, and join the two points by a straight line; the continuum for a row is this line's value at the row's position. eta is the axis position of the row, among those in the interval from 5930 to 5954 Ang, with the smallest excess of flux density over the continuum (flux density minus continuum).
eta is 5933.84 Ang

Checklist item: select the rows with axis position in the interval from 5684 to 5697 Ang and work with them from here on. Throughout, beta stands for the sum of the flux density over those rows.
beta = 236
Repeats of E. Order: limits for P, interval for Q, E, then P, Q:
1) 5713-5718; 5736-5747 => 1.07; 0.0215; 0.0202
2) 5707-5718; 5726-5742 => 1.08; 0.0216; 0.0200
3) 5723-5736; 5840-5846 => 1.04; 0.0203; 0.0194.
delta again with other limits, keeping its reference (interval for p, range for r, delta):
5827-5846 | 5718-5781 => -0.02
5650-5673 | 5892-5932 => -0.03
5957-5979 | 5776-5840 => 0.01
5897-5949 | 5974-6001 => 0.05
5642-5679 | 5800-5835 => 0.05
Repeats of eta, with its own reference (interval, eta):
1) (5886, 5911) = 5893.00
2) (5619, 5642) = 5640.74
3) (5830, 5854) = 5849.73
